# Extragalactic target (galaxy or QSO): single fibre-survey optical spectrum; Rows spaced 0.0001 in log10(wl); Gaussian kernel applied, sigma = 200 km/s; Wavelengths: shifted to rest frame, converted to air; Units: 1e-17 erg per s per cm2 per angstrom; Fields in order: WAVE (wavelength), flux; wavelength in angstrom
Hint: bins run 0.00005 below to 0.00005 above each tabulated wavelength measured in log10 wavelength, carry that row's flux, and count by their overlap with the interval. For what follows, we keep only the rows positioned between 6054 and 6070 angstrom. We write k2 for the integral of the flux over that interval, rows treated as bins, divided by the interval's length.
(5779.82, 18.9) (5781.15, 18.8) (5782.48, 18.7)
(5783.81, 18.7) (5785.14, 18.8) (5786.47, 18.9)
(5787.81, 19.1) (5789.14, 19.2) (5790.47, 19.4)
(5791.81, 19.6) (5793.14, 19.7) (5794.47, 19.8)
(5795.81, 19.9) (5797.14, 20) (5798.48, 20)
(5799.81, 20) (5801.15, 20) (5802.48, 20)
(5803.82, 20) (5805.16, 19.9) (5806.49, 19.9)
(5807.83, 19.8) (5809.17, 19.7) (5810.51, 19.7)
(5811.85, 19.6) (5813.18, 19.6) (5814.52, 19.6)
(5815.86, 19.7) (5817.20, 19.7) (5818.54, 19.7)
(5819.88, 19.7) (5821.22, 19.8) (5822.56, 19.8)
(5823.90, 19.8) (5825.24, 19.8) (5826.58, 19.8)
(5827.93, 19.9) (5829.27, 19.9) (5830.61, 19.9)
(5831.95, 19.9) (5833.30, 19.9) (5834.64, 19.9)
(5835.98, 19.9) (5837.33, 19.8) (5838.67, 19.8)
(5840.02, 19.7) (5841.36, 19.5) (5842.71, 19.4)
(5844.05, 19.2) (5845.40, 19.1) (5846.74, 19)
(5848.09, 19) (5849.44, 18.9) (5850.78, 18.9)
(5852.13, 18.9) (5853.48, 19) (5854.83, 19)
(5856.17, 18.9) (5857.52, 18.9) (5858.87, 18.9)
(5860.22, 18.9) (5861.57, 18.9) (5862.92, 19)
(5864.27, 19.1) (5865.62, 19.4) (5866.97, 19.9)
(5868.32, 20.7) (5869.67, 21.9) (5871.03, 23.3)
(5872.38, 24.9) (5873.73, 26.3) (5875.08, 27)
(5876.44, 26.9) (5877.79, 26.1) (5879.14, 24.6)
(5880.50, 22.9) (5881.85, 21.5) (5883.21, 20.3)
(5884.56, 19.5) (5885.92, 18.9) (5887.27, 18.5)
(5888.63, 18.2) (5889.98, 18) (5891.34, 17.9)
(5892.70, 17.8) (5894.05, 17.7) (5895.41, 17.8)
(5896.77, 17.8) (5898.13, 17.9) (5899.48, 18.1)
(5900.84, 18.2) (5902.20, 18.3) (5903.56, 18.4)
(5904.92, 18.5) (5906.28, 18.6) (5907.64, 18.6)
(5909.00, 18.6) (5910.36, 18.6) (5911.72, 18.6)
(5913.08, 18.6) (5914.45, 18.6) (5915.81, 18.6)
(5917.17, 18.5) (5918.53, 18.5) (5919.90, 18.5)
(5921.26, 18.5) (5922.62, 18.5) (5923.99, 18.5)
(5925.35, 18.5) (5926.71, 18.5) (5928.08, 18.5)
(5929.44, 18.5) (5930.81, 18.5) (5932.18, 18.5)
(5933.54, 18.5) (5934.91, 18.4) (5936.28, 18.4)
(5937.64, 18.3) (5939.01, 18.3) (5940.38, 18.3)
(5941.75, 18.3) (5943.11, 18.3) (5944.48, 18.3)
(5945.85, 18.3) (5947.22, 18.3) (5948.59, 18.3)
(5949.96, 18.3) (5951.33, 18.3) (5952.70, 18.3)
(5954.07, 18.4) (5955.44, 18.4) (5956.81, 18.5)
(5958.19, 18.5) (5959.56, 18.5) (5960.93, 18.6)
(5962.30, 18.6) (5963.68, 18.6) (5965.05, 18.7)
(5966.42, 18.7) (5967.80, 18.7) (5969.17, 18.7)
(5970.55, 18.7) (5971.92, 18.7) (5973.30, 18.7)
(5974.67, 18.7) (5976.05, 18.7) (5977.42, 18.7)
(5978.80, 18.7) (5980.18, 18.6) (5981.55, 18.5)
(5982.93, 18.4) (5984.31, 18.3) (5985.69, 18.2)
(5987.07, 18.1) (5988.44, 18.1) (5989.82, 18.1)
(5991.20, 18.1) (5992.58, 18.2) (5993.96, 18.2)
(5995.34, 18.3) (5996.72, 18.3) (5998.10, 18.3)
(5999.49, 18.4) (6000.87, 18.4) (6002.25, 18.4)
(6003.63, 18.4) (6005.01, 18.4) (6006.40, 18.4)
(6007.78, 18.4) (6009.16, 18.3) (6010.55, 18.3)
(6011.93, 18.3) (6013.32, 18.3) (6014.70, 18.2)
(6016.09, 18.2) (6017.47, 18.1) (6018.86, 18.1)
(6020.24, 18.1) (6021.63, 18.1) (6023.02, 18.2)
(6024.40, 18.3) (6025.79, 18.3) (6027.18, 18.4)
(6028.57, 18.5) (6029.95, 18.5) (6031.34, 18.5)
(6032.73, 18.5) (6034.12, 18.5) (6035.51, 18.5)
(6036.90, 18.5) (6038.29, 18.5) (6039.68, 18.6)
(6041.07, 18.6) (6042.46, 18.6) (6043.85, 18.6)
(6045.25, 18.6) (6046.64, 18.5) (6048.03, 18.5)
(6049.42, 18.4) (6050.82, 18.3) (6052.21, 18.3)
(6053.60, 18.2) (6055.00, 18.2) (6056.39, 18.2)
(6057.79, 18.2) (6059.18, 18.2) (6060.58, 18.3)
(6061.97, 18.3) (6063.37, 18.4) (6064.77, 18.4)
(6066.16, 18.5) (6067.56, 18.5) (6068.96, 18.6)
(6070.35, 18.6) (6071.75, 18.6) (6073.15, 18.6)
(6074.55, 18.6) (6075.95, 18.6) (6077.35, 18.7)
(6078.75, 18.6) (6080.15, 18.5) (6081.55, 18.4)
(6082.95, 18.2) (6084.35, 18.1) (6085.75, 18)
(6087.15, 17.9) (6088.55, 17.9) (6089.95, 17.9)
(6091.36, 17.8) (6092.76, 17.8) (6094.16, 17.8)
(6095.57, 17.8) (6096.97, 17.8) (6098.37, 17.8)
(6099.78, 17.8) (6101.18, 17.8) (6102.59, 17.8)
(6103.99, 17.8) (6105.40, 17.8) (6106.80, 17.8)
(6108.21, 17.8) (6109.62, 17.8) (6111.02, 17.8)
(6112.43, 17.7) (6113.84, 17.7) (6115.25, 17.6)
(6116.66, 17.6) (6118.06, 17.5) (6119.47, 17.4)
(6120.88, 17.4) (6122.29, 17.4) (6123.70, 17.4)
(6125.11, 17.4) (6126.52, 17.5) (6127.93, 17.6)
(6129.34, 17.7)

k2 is 18.3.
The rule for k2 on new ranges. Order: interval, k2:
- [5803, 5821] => 19.7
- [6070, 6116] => 18.0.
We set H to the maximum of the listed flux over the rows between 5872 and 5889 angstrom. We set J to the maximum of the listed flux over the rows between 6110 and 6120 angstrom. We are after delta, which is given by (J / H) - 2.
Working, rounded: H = 27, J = 17.8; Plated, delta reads -1.34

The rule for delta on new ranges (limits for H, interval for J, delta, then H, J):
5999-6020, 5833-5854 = -0.92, 18.4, 19.9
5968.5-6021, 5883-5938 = -0.91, 18.7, 20.3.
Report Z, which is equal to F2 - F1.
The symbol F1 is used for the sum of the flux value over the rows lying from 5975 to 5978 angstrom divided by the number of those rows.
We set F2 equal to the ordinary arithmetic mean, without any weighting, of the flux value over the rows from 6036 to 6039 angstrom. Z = -0.2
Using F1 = 18.7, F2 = 18.50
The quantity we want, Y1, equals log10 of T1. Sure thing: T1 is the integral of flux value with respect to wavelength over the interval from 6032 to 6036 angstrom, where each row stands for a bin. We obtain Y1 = 1.87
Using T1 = 74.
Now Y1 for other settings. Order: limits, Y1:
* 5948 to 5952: 1.86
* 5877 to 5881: 1.99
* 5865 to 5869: 1.90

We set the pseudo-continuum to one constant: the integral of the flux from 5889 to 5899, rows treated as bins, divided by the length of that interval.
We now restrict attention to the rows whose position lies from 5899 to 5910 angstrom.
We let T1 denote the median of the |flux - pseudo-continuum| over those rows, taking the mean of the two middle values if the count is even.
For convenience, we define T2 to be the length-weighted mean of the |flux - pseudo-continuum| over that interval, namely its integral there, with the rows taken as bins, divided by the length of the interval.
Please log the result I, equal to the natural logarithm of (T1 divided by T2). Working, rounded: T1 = 0.6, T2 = 0.6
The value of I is 0.05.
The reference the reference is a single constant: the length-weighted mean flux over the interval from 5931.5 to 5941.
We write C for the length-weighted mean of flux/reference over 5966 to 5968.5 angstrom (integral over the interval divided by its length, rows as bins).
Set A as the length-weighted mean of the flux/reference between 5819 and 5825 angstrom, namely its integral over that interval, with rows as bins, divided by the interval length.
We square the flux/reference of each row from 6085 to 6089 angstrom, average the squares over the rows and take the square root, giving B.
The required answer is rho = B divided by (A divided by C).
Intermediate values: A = 1.08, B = 0.98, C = 1.02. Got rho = 0.92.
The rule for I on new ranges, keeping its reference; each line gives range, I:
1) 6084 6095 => -0.07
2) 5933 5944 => -0.10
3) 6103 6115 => -0.36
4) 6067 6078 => 0.00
